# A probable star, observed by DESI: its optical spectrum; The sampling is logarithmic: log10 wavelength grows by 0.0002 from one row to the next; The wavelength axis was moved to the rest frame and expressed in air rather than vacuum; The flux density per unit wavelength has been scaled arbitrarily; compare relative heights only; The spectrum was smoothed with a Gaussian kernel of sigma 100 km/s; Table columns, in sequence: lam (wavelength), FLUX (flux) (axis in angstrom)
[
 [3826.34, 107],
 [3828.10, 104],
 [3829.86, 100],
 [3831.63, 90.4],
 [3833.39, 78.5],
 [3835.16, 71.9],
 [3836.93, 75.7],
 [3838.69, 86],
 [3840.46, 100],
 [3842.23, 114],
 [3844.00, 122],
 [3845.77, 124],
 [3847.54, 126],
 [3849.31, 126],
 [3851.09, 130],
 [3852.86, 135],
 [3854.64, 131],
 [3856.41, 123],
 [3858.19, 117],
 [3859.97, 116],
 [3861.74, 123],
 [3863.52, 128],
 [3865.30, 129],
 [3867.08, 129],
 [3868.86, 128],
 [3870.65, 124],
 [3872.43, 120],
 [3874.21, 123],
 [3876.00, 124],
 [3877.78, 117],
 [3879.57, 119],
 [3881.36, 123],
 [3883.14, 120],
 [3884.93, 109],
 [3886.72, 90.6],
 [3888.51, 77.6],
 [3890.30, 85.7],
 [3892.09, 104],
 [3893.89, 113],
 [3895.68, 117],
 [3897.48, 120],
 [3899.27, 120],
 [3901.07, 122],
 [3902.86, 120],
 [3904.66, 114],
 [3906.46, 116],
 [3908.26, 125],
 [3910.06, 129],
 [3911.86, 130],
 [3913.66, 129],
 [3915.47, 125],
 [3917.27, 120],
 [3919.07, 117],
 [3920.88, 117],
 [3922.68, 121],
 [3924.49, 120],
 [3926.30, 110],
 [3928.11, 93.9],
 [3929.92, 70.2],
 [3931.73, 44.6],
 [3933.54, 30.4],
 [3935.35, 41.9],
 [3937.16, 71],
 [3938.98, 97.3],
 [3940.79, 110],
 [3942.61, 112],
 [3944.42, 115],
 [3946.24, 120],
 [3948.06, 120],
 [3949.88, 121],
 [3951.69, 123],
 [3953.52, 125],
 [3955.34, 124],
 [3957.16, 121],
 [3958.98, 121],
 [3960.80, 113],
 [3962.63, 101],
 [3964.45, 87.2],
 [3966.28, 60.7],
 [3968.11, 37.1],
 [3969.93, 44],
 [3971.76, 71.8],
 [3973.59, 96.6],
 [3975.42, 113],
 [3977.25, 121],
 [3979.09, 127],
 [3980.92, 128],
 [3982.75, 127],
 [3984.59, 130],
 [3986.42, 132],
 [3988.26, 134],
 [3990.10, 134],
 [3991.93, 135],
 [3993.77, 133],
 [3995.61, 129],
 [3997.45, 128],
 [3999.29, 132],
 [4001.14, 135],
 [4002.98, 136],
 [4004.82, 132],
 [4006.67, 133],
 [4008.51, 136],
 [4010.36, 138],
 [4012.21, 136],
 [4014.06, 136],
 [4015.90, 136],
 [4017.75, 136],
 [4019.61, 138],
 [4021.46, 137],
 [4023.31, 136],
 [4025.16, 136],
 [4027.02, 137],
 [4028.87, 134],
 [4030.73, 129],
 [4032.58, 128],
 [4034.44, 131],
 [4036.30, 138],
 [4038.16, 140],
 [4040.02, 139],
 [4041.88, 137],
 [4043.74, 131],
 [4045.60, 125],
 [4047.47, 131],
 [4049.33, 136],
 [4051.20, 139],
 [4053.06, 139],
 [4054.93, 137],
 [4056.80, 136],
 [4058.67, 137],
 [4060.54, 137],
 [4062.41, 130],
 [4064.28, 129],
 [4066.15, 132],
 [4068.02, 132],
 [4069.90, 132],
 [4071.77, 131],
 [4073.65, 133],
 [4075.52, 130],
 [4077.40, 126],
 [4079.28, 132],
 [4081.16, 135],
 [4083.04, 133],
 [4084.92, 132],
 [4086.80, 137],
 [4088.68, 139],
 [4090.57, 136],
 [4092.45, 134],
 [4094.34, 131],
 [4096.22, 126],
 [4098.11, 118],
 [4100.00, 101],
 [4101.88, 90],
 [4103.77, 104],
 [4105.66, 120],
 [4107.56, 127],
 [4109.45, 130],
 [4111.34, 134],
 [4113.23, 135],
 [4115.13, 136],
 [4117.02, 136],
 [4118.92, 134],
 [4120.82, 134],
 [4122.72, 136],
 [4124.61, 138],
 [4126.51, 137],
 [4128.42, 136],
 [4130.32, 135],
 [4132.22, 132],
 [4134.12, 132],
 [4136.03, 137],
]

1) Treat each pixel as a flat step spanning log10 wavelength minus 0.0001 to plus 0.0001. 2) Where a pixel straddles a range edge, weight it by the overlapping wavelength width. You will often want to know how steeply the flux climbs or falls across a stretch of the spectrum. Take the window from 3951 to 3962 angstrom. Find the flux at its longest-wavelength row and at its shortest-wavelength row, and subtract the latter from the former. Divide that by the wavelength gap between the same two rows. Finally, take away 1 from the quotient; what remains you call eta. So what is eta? -2.1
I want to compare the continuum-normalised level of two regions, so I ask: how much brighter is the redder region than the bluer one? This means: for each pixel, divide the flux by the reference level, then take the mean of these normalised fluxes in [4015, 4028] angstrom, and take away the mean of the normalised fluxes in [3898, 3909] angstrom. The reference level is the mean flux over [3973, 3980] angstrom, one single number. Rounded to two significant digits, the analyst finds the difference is 0.15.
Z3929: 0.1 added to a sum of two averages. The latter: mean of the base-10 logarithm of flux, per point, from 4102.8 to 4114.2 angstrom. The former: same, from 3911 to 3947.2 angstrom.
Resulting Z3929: 4.16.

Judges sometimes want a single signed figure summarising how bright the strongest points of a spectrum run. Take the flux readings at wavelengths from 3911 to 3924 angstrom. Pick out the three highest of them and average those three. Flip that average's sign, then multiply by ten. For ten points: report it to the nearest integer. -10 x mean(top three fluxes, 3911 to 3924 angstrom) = -1280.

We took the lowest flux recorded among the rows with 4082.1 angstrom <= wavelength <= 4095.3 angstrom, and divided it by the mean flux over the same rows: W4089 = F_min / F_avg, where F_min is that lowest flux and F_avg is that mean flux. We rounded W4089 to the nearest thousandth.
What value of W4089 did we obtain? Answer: 0.973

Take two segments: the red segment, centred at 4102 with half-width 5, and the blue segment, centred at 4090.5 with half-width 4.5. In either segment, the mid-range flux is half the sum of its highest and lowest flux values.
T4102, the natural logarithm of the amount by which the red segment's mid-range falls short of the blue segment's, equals 3.4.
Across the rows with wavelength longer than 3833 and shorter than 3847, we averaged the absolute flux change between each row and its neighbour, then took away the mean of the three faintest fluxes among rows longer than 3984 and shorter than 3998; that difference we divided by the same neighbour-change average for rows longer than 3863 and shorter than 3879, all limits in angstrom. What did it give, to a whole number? -46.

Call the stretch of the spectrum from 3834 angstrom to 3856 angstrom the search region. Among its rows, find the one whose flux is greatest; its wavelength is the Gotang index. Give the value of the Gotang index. 3852.86 angstrom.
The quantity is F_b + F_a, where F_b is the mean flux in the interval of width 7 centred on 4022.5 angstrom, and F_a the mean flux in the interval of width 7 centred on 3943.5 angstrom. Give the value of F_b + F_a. 251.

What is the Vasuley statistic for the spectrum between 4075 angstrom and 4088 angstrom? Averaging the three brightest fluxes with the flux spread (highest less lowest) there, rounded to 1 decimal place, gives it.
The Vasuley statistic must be 73.0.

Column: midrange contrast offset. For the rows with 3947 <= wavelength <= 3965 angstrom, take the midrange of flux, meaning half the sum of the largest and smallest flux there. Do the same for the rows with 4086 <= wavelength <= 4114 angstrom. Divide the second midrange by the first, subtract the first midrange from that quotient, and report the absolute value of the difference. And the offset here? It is 105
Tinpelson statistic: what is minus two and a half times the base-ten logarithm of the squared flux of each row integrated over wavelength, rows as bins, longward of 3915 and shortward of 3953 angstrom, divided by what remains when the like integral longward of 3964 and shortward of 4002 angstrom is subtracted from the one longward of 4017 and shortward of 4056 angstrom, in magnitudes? -0.8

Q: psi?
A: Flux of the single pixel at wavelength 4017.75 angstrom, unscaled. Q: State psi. 136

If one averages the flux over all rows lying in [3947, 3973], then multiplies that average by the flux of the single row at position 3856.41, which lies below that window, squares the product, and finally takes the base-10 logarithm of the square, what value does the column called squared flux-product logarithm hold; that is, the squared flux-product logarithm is 8.16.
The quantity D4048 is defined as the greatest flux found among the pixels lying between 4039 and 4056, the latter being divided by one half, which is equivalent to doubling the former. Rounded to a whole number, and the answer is 278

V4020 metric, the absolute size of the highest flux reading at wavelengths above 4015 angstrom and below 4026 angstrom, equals 138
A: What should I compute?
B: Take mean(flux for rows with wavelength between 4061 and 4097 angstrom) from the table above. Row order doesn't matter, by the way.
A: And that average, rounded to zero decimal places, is 132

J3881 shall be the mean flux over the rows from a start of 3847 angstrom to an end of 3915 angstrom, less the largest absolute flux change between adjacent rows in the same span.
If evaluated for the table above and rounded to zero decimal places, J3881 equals 101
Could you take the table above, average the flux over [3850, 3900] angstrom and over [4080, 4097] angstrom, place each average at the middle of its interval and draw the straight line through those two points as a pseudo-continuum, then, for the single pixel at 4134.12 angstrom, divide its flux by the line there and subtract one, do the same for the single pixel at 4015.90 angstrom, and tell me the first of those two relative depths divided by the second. -0.6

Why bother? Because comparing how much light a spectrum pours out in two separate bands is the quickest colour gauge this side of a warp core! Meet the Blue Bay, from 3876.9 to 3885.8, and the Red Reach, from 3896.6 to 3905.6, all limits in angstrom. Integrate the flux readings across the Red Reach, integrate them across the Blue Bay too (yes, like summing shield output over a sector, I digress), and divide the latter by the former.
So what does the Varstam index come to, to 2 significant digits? 0.98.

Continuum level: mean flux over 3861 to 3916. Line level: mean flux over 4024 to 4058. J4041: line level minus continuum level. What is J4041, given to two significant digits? 17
